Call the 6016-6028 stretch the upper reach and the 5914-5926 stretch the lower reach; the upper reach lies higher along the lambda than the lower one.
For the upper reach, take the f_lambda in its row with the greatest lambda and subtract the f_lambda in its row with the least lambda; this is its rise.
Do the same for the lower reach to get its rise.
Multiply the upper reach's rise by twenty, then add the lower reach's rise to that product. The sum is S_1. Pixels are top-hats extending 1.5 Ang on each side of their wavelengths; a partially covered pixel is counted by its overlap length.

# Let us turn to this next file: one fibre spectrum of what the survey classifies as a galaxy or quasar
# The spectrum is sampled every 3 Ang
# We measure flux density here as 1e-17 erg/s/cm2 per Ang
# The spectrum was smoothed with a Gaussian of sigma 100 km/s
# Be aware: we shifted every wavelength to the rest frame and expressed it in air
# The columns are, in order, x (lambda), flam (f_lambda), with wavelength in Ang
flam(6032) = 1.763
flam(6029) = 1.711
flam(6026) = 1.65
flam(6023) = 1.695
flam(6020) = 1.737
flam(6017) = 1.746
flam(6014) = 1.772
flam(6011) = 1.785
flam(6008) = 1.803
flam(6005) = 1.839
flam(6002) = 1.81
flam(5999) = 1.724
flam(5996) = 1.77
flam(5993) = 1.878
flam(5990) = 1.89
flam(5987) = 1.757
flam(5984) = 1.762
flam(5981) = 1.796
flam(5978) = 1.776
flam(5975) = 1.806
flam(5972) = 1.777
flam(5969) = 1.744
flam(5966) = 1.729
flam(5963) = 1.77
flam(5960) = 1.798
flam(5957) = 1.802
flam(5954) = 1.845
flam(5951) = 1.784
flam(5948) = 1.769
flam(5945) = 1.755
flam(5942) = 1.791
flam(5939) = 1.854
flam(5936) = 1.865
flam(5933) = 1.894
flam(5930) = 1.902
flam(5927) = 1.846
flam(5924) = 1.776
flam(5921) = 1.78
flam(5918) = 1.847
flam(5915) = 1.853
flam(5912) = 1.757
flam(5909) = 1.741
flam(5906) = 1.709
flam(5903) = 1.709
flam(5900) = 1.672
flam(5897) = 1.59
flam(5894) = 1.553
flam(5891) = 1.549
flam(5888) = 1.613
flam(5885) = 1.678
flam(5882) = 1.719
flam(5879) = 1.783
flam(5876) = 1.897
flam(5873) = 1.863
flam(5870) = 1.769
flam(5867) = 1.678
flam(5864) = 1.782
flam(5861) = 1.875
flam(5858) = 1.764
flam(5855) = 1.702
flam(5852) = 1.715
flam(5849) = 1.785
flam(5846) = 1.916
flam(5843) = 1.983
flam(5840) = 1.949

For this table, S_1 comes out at -2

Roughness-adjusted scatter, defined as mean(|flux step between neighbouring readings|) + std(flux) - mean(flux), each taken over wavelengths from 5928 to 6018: -1.72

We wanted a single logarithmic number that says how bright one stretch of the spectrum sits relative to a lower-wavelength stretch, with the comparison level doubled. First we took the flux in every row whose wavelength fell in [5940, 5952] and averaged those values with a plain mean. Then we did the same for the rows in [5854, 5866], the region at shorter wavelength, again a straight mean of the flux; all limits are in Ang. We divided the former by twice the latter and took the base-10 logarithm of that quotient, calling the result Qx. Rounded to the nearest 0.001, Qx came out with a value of -0.302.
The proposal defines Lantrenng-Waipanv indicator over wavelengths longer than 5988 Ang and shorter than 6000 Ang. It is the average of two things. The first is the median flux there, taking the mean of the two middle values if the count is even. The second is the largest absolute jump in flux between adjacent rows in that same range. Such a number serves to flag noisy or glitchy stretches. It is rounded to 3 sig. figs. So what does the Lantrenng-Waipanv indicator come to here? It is 0.966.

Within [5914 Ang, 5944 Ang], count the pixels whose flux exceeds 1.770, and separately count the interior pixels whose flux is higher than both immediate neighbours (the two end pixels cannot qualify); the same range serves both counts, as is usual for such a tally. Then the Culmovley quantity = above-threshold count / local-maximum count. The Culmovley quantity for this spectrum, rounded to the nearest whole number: 10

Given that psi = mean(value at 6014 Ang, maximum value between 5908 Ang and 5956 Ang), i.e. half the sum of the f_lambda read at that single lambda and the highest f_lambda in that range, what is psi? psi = 1.84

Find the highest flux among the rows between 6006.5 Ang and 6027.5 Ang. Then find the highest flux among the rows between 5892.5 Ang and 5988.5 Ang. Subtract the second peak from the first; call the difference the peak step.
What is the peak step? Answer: -0.10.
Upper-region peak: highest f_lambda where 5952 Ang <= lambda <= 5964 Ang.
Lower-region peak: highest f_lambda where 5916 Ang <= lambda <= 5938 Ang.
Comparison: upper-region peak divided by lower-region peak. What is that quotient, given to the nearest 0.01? 0.97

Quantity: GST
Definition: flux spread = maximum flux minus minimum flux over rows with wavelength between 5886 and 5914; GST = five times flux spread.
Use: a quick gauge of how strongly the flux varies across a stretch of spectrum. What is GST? 1.04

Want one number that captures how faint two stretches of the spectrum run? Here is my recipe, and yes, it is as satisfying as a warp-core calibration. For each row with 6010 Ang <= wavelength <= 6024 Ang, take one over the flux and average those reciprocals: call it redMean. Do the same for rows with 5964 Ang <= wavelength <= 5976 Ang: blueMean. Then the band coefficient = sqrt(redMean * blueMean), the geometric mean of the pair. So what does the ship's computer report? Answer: 0.570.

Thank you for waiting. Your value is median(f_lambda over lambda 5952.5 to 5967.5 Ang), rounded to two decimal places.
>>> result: 1.80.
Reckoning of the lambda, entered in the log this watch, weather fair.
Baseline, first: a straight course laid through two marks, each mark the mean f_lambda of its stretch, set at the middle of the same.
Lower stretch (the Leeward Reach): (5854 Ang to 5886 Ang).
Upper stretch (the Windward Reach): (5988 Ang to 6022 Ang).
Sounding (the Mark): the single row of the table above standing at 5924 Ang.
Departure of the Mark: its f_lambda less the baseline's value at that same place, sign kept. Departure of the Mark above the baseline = -0.007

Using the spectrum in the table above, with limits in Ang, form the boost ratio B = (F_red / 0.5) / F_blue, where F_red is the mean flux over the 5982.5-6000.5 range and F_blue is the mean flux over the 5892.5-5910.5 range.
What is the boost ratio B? 2.16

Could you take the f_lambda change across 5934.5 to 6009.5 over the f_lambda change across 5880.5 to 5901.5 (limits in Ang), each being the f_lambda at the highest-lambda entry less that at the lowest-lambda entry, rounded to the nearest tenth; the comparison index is 1.3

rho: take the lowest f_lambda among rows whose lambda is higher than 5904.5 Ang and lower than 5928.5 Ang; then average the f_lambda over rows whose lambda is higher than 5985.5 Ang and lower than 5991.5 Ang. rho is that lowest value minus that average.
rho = -0.11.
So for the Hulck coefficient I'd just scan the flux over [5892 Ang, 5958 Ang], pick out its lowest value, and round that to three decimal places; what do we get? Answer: 1.553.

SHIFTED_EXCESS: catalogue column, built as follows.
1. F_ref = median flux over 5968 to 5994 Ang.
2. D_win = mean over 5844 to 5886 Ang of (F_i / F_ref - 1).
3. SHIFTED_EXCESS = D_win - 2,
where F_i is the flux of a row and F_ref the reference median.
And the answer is -2.00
